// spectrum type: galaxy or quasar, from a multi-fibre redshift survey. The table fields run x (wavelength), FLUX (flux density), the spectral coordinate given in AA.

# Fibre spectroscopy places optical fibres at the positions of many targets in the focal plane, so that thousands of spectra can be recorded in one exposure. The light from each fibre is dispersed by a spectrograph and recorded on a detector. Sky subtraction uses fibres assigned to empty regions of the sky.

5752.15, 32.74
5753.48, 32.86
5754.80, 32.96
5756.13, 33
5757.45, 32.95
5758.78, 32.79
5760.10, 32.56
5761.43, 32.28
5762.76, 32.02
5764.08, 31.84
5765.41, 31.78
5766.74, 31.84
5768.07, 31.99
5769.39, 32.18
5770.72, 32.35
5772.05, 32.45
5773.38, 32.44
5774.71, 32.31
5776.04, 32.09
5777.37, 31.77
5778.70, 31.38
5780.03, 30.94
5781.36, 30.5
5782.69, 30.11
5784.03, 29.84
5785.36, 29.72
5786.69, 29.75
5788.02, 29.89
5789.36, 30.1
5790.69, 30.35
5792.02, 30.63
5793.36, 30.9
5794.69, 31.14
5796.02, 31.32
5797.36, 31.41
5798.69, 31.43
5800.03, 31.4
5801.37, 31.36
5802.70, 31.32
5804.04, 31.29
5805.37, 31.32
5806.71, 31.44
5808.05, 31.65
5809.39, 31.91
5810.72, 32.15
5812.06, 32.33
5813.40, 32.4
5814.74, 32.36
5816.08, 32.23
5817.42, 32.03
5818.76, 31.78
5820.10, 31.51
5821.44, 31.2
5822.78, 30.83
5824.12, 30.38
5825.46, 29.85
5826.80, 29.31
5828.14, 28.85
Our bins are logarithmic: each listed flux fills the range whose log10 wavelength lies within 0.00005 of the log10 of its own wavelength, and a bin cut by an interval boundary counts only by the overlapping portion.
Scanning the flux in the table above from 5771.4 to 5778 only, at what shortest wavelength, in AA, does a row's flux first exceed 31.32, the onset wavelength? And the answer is 5772.05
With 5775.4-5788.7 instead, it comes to 5776.04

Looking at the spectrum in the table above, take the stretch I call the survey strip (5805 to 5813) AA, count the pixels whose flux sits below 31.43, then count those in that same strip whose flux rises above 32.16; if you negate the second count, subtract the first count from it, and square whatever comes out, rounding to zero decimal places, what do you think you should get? 4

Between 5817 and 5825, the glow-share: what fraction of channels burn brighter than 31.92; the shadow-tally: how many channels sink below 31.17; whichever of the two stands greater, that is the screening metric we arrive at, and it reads 2.0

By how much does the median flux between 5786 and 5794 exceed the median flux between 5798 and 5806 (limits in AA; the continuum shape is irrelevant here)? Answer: -1.1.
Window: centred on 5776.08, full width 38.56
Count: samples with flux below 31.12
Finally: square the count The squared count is 121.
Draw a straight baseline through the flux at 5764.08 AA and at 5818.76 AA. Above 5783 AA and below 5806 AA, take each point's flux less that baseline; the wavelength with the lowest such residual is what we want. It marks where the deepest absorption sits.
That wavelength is 5785.36 AA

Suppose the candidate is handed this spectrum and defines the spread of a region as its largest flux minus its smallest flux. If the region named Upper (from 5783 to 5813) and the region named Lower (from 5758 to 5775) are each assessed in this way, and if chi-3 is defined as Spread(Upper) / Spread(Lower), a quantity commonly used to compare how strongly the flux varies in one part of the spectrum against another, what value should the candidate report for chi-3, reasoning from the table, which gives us 2.6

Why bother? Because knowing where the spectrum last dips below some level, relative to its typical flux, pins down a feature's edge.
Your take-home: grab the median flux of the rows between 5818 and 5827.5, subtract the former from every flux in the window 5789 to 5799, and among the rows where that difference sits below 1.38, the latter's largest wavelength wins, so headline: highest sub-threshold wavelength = 5798.69 AA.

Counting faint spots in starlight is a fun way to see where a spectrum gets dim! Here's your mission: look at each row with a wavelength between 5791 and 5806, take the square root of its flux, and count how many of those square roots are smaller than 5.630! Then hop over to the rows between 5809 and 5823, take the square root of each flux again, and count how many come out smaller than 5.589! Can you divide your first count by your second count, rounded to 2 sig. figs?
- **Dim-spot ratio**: 5.5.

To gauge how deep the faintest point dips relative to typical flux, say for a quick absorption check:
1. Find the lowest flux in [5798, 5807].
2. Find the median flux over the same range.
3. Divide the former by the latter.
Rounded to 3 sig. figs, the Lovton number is 0.998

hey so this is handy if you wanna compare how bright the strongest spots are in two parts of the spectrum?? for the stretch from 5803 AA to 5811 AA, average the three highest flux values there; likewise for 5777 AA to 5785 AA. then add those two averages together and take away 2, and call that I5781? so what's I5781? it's 61.3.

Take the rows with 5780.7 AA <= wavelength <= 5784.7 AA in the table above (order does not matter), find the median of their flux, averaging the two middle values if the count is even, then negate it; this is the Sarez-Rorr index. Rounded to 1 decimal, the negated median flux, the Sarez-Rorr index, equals -30.1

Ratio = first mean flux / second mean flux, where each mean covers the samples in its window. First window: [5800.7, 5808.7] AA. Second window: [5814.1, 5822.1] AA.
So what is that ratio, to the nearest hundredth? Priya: 0.99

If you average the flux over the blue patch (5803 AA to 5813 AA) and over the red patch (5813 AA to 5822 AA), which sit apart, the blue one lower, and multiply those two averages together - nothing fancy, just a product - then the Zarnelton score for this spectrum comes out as 1013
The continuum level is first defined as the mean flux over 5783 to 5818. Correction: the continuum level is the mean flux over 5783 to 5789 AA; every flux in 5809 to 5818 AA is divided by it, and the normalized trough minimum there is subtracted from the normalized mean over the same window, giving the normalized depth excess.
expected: 0.010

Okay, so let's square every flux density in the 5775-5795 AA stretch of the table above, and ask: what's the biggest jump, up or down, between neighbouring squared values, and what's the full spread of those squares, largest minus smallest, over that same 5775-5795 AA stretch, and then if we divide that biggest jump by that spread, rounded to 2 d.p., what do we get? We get 0.19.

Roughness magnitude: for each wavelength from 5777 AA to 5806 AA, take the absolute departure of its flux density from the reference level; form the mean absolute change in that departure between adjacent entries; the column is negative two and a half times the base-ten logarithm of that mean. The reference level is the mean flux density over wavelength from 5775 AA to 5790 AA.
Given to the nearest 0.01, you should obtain 1.89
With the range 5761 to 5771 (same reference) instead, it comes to 2.04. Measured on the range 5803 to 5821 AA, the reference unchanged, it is 1.95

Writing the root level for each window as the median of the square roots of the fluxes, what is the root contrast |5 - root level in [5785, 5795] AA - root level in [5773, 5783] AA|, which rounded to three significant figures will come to 6.12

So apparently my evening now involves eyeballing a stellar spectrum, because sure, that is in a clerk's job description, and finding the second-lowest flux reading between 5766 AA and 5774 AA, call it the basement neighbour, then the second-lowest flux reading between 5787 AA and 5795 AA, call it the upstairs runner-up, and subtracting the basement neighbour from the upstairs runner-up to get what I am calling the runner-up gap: -1.9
